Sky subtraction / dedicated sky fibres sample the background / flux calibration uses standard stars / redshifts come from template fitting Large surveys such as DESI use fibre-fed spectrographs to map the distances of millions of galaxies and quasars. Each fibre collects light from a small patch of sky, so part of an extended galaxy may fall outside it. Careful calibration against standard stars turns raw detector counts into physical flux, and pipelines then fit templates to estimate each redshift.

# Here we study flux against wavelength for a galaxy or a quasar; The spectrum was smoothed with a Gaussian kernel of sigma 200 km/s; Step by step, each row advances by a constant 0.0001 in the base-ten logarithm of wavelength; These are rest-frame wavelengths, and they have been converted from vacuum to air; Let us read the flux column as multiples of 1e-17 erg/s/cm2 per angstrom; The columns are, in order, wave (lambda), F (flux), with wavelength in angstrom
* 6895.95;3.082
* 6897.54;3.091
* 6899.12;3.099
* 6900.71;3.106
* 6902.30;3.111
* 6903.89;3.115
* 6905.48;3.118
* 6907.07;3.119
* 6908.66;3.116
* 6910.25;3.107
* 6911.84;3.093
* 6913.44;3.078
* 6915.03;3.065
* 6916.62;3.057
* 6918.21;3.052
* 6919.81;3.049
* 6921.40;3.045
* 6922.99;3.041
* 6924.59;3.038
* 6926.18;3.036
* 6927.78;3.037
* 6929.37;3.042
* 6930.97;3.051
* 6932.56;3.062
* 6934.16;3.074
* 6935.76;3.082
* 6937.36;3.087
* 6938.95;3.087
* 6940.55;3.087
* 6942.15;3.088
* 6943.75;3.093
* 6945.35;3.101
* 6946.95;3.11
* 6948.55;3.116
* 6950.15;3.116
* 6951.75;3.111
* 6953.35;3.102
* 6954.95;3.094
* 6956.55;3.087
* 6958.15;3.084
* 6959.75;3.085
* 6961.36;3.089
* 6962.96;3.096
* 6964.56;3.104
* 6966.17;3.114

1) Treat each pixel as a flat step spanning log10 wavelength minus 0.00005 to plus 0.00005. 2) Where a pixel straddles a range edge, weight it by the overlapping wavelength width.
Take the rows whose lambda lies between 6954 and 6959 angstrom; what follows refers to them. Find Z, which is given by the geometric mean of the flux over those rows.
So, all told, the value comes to 3.09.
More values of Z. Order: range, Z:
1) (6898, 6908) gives 3.11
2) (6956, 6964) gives 3.09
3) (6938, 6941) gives 3.09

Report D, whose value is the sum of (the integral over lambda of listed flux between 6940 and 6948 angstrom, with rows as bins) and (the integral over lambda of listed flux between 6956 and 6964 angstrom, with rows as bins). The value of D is 49.5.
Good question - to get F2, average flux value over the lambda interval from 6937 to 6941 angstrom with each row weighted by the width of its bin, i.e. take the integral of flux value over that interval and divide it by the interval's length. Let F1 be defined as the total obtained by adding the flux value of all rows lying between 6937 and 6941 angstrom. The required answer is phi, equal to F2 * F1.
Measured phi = 28.6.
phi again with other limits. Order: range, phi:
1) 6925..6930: 27.7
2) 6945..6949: 29.0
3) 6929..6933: 28.0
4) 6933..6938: 28.4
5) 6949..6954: 29.0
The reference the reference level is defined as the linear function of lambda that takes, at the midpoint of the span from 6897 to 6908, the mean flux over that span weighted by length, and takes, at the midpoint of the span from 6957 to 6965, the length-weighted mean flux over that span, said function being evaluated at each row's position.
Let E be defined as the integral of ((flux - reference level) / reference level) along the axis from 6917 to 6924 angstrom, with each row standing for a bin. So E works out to -0.13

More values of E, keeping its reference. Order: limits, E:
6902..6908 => 0.01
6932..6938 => -0.05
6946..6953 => 0.04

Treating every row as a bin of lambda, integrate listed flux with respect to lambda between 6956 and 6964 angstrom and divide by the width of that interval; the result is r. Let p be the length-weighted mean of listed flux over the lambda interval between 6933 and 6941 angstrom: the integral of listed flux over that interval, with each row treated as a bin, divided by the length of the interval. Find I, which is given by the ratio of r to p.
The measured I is 1.003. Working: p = 3.081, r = 3.09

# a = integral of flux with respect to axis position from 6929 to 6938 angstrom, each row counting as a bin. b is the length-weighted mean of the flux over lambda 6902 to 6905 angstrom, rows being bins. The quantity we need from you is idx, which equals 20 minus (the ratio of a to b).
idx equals 11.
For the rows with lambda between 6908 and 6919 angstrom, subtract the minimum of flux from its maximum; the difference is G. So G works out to 0.064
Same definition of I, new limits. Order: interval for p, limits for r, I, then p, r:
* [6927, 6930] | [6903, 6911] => 1.023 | 3.045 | 3.12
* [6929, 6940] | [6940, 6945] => 1.006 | 3.070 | 3.09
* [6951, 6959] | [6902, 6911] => 1.005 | 3.099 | 3.11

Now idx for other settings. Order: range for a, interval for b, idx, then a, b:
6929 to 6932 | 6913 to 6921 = 17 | 9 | 3.06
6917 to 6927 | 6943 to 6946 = 10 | 30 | 3.10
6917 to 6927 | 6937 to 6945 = 10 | 30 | 3.09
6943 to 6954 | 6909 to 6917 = 9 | 34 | 3.08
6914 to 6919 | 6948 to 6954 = 15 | 15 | 3.11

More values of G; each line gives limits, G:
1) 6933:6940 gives 0.013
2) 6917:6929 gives 0.016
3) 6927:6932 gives 0.014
